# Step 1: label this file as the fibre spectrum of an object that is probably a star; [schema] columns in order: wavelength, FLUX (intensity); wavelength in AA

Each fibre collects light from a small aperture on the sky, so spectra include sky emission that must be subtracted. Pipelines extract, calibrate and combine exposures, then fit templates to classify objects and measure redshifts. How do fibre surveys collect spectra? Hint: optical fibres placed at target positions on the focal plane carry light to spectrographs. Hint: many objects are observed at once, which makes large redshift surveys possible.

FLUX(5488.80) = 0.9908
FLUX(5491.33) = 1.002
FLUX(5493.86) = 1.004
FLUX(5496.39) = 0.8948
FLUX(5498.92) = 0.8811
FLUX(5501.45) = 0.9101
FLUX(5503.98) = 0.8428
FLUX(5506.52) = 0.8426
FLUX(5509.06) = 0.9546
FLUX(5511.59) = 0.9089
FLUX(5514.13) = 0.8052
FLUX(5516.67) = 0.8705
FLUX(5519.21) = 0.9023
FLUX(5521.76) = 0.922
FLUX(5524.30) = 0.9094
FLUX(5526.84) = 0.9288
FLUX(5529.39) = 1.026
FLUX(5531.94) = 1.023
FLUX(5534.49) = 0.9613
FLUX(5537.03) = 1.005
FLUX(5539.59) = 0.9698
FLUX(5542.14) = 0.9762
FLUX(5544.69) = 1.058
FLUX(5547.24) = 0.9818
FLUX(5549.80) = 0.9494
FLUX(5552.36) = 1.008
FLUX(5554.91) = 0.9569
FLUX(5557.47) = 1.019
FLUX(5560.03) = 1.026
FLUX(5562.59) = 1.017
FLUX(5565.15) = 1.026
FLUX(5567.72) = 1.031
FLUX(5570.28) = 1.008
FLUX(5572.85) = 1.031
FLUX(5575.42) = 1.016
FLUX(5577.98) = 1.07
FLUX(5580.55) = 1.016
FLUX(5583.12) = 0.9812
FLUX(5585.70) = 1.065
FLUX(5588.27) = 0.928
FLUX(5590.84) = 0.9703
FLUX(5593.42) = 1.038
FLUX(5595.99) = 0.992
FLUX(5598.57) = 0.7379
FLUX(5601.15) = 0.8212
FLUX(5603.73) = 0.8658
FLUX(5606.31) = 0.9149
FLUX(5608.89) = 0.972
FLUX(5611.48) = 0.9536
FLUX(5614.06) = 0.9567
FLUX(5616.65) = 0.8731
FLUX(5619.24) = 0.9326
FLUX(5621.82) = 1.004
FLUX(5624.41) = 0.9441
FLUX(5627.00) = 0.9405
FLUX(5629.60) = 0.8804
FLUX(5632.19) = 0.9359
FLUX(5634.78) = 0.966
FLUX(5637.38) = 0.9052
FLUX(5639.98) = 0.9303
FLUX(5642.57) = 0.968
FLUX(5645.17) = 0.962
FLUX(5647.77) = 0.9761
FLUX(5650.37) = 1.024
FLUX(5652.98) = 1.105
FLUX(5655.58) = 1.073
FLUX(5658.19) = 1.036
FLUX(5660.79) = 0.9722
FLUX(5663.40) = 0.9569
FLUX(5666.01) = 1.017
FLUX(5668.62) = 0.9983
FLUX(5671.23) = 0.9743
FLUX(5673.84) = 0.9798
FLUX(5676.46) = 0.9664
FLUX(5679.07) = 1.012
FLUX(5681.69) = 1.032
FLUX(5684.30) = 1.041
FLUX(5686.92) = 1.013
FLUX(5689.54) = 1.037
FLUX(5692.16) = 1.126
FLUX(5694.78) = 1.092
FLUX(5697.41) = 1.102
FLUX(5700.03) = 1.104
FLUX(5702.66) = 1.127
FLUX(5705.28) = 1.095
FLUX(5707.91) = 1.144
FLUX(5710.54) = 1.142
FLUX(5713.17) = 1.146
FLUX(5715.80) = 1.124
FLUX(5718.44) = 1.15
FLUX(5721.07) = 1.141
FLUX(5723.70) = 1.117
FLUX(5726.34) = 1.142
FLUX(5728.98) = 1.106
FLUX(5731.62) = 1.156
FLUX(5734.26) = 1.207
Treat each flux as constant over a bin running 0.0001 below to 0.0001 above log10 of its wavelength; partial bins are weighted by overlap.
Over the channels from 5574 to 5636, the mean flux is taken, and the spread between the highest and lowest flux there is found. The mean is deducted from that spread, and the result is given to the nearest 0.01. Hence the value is -0.62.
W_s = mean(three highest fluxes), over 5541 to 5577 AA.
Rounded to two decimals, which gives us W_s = 1.04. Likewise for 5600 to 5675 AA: 1.07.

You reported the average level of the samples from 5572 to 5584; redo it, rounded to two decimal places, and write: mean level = 1.02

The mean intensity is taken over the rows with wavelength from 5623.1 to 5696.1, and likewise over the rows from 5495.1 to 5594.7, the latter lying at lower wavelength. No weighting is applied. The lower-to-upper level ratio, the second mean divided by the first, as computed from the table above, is 0.97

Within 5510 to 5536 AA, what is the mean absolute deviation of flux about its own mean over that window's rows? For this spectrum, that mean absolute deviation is 0.047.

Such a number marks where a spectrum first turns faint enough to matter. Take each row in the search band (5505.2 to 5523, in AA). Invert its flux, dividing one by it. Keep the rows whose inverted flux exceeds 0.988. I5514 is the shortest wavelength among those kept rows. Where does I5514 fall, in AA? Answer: 5506.52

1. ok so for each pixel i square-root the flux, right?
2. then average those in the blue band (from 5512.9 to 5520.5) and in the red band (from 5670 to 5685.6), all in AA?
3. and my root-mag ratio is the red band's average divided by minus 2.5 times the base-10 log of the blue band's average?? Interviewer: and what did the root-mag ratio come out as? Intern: 12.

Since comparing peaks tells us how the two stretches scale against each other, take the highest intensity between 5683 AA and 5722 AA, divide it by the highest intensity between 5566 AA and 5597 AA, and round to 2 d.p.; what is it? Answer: 1.07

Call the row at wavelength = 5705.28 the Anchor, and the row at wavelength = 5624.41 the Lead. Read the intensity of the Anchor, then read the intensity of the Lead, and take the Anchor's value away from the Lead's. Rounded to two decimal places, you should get -0.15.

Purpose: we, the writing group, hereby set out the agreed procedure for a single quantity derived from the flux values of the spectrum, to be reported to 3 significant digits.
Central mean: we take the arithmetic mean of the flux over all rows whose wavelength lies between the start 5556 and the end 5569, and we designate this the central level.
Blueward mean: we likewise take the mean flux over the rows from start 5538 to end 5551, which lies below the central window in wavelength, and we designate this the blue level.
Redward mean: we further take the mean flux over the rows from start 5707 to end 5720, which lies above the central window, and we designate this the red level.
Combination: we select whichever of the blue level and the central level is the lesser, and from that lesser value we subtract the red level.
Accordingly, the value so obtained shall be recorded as -0.154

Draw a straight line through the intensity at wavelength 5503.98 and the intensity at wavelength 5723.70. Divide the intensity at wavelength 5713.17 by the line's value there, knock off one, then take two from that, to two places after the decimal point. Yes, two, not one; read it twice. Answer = -1.96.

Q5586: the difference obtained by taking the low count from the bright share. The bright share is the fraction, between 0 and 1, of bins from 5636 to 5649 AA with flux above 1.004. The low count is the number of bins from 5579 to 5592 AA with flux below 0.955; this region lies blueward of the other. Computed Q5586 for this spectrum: -1.0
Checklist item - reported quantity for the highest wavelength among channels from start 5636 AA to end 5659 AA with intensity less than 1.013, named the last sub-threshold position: 5647.77 AA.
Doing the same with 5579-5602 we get 5601.15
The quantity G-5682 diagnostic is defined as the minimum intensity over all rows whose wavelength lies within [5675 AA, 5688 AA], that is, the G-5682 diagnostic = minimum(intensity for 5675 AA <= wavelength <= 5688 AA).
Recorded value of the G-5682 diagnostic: 0.9664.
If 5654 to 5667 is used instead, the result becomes 0.9569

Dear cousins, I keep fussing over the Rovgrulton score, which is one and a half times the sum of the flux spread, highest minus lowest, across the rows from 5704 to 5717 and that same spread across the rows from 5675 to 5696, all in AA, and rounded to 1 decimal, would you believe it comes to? 0.3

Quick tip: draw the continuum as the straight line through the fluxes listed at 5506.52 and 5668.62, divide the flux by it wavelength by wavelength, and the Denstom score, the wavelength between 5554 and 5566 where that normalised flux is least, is 5554.91 AA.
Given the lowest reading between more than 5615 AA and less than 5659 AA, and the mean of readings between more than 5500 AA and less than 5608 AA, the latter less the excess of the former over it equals 1.05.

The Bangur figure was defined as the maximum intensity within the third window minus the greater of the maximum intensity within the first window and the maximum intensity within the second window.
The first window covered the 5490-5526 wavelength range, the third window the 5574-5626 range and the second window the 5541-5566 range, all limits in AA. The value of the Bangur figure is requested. 0.012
